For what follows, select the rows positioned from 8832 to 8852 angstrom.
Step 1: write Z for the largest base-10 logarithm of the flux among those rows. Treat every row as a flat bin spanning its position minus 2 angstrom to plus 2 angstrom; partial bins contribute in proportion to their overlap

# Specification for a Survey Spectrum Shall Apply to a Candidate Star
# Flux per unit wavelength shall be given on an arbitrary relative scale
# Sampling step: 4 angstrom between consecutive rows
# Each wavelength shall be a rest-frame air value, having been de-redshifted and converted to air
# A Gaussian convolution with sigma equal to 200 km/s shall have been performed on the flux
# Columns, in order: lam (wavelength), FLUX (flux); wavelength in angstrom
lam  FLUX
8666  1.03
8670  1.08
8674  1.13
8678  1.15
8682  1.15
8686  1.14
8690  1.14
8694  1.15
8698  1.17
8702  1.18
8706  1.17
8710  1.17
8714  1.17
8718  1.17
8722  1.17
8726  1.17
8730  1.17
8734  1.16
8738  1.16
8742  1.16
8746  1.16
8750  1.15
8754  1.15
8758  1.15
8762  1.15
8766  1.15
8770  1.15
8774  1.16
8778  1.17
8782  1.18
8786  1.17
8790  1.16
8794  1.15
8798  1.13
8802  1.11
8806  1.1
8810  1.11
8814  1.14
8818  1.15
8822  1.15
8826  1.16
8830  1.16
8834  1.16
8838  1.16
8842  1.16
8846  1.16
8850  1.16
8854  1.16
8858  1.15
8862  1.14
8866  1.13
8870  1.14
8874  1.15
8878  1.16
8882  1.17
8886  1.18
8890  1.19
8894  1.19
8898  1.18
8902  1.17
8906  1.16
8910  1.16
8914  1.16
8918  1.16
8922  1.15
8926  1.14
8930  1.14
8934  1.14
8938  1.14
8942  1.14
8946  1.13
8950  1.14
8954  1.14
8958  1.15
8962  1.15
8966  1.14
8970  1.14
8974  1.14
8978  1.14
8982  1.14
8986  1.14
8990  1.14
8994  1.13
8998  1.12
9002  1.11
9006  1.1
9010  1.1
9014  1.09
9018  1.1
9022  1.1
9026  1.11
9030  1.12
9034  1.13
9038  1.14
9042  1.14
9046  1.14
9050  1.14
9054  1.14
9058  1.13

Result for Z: 0.064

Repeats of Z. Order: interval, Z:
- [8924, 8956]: 0.057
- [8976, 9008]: 0.057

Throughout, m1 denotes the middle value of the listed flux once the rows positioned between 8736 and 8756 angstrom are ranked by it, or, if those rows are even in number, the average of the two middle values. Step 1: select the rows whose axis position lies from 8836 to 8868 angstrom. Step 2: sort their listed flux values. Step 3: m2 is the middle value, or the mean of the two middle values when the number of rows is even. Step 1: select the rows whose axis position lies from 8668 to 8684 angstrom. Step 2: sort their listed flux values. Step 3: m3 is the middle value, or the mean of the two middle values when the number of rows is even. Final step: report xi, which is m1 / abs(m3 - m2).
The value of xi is 58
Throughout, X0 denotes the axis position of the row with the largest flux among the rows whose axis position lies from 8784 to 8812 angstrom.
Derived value 8786 angstrom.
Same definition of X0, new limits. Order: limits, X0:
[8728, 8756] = 8730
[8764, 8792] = 8782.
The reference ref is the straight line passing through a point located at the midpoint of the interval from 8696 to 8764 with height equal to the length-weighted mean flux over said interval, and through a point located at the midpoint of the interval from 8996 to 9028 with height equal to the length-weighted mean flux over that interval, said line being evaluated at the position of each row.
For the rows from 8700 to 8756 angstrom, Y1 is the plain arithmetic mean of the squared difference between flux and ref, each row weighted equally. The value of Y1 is 0.0000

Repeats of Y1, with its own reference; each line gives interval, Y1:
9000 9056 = 0.0008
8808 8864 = 0.0003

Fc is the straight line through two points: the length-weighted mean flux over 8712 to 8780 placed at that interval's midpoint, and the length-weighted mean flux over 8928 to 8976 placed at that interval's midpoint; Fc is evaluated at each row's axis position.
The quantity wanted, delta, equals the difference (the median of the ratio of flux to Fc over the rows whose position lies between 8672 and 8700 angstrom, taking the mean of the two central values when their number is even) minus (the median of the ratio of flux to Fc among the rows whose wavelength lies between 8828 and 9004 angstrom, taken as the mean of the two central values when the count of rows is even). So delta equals -0.0162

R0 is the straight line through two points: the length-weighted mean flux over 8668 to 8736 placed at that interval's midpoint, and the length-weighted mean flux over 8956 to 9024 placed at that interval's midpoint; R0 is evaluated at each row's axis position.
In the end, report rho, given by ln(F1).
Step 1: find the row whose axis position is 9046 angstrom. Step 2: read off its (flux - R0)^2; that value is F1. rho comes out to -7.8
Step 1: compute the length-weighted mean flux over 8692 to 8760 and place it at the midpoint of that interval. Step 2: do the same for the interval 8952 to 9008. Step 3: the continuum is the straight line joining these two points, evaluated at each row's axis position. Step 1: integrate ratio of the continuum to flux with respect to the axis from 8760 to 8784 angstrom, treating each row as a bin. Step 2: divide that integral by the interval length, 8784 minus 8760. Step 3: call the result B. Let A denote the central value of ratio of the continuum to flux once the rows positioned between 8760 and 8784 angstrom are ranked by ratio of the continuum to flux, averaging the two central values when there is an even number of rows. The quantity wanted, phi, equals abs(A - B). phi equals 0.0042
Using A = 1.00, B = 1.00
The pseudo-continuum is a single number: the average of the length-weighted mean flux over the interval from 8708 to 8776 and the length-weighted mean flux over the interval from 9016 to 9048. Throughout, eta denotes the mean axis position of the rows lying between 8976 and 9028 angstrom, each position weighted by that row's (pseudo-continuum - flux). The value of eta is 9011.7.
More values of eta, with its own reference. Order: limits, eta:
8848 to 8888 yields 8873.3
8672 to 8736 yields 8714.0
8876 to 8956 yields 8893.5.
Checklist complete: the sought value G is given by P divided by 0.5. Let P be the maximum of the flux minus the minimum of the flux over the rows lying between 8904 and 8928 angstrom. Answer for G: 0.04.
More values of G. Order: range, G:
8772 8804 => 0.14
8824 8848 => 0.00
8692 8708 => 0.06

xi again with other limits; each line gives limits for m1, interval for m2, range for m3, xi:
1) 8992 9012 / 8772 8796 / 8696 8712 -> 222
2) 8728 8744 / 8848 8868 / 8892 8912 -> 58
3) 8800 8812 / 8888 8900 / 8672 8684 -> 28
